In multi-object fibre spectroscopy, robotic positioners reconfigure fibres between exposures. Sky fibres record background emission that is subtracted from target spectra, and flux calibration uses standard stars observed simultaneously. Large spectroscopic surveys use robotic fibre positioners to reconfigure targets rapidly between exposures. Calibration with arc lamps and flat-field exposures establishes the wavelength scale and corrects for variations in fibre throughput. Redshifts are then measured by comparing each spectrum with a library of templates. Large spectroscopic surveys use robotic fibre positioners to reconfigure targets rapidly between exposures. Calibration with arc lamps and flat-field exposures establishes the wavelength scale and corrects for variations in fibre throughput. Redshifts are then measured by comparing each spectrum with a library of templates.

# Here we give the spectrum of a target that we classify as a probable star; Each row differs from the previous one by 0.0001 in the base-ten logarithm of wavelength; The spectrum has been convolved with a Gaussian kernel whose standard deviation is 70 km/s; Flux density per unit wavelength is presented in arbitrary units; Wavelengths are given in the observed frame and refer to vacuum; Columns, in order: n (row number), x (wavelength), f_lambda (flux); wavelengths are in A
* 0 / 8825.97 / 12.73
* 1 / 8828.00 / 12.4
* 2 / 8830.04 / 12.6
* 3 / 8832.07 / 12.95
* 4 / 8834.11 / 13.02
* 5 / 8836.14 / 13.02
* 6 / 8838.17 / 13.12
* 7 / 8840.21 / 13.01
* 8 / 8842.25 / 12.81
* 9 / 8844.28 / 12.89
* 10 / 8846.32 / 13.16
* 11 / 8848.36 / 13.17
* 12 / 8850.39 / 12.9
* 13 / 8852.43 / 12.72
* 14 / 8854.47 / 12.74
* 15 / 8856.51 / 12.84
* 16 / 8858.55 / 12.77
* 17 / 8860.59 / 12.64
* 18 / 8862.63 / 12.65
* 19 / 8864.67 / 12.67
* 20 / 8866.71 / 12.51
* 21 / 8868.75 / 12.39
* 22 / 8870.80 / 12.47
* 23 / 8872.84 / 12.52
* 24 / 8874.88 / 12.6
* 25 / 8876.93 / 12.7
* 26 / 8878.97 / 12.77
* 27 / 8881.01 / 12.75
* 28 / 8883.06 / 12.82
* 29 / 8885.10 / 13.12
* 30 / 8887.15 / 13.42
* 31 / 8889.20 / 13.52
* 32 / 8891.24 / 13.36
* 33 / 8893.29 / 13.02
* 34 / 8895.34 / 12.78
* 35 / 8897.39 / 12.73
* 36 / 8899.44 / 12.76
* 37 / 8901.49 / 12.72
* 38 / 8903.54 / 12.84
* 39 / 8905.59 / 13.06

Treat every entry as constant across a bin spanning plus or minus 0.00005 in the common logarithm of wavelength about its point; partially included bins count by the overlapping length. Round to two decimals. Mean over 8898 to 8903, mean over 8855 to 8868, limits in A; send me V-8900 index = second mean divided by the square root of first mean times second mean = 1.00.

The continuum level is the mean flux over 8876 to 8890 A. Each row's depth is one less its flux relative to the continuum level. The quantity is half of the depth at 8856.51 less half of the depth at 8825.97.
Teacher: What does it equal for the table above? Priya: -0.004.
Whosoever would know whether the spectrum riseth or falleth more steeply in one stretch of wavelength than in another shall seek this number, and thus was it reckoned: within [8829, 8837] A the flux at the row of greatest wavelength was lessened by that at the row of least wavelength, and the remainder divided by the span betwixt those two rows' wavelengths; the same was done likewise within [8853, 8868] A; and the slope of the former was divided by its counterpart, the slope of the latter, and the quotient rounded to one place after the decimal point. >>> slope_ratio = -3.7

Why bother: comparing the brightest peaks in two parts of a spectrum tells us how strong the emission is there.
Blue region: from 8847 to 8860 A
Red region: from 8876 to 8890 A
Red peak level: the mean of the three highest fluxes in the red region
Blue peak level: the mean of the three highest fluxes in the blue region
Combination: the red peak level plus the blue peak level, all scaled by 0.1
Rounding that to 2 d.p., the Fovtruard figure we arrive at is 2.63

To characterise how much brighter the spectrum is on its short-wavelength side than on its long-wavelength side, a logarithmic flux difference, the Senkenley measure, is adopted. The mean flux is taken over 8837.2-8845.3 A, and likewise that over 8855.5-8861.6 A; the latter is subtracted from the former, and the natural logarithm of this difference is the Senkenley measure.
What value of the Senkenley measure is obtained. -1.6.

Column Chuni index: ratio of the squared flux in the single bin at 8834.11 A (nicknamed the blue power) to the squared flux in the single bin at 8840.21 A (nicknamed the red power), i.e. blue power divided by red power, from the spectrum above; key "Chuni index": 1.00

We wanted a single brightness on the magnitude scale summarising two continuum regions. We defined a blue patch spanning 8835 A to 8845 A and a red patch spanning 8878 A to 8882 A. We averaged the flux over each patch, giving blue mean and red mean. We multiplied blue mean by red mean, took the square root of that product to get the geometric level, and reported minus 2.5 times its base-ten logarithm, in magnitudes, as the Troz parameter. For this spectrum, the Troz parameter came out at -2.77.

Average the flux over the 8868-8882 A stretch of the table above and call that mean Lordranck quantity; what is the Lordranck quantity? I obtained 12.6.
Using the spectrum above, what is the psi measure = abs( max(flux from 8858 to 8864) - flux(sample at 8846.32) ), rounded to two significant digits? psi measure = 0.39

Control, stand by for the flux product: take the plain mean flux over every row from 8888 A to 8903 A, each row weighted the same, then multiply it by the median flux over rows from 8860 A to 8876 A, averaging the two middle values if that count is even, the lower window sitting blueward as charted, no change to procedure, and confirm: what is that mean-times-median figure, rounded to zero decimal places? 163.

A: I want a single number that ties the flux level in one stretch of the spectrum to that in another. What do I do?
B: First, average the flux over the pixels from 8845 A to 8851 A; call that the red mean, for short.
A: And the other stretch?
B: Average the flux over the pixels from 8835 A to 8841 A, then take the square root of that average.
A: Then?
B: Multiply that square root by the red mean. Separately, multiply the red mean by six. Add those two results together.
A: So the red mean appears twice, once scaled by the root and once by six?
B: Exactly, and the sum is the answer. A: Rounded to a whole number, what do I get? 126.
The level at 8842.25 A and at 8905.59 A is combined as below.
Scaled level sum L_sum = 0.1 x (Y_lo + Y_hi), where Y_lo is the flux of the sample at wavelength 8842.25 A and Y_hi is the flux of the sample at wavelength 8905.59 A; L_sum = 2.59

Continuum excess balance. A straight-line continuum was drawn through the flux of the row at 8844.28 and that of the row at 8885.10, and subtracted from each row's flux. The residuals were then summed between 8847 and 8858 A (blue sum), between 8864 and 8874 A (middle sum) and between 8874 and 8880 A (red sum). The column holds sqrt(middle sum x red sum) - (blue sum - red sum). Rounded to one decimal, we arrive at 0.9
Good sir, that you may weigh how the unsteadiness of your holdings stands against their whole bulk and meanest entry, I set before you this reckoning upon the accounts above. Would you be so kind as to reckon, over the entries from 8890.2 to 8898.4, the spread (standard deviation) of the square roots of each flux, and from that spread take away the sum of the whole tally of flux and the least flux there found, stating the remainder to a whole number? -65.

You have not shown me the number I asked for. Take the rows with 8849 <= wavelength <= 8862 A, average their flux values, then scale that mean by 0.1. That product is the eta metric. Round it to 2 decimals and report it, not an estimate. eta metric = 1.28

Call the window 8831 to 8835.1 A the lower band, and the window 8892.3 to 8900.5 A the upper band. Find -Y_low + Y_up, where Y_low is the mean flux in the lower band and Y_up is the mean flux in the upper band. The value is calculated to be -0.16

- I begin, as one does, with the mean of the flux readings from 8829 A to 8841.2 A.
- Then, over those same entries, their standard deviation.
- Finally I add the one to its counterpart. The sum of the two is 13.1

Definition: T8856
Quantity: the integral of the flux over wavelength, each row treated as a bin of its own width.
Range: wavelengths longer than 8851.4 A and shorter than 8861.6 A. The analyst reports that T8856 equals 129.9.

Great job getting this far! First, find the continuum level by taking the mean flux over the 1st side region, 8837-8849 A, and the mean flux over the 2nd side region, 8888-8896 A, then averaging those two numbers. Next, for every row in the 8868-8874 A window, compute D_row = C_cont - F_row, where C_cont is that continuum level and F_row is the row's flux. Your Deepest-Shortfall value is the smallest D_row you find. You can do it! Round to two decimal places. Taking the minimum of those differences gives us 0.58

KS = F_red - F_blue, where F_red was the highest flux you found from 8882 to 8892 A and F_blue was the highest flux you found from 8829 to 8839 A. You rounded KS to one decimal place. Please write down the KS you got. 0.4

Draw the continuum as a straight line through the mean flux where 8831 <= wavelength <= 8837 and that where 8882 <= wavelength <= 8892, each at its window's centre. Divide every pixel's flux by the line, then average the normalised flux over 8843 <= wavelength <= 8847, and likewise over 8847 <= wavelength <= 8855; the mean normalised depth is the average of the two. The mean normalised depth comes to 0.992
